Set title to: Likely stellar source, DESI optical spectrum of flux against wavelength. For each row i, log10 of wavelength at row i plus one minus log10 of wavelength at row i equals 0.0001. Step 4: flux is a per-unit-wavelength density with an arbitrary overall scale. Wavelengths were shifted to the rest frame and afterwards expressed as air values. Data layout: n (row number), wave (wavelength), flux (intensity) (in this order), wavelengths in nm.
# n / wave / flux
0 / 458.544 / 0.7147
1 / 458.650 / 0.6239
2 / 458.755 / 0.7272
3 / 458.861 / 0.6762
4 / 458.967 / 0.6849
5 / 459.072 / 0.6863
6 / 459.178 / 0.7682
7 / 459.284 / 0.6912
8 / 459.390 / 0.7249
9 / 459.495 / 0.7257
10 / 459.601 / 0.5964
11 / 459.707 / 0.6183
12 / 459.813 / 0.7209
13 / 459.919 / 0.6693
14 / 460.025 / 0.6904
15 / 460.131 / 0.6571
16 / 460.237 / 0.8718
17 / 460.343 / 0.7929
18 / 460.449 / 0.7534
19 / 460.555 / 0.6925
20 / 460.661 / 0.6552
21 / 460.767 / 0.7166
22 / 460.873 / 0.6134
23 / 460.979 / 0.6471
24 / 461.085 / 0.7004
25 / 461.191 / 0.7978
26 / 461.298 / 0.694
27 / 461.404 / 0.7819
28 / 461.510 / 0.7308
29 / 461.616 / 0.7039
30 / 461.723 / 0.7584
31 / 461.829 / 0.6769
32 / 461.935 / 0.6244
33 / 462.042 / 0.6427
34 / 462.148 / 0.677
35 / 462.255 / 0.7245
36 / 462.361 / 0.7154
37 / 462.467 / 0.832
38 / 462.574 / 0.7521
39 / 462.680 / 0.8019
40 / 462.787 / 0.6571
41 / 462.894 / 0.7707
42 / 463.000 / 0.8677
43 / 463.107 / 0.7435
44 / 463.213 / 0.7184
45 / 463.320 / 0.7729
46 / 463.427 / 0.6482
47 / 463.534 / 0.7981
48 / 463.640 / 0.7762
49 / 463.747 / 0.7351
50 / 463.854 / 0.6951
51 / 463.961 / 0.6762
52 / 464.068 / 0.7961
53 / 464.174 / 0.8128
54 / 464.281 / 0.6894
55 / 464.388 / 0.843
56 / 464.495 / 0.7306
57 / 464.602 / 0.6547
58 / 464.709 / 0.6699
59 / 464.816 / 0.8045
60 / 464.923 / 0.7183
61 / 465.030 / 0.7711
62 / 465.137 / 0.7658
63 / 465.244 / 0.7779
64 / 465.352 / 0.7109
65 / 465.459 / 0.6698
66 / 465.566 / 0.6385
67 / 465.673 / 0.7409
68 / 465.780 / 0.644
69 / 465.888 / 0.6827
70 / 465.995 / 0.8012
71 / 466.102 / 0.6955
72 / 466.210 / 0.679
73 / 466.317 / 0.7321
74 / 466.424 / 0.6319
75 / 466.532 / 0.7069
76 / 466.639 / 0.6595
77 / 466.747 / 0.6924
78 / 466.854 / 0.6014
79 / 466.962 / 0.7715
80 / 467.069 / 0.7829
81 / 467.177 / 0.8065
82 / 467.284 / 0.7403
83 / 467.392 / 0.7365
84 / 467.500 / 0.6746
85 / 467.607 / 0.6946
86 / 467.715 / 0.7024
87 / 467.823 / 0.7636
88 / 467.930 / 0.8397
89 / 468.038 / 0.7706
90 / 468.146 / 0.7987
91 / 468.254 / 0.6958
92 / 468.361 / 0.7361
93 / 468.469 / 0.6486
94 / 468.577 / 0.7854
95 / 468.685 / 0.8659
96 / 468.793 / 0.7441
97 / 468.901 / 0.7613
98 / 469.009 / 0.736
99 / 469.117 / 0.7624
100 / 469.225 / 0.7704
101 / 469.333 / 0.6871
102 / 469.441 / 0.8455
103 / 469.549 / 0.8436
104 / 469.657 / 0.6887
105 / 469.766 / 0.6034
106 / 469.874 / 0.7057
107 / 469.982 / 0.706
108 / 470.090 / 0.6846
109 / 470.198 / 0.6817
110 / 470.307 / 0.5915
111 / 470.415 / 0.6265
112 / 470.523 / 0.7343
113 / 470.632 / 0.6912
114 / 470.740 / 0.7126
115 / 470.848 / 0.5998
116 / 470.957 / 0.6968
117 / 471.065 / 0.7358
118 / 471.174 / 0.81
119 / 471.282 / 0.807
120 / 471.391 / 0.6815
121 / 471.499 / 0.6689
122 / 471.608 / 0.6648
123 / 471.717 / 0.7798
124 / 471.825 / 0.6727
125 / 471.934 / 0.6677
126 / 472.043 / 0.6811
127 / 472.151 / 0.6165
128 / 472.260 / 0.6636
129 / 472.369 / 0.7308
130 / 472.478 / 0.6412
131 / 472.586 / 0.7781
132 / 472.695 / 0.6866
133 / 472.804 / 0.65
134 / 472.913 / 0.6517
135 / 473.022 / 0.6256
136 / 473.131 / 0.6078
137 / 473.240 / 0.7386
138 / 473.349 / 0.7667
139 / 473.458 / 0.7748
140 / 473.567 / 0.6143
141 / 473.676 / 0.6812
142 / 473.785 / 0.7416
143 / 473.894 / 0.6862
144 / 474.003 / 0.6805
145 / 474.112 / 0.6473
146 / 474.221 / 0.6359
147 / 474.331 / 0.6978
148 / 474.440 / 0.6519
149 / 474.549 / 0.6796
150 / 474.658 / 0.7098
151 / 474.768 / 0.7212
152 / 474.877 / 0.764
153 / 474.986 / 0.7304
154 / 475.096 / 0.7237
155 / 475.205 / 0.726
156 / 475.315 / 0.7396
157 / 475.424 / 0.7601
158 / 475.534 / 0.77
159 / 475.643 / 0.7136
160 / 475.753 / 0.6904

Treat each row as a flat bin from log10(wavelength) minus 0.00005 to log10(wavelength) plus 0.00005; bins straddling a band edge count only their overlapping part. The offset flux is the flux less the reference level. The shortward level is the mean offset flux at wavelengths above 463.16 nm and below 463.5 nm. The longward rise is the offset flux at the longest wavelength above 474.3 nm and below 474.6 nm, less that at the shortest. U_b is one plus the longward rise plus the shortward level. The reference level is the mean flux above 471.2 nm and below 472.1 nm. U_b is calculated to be 0.99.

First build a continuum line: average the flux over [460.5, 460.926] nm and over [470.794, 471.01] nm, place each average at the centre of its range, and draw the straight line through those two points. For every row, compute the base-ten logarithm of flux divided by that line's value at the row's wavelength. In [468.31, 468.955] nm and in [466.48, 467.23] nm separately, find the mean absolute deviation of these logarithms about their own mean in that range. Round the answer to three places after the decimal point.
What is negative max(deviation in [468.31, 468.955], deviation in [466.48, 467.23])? -0.036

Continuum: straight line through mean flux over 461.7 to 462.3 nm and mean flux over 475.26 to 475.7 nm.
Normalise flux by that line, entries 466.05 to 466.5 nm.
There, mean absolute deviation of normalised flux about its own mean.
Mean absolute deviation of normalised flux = 0.04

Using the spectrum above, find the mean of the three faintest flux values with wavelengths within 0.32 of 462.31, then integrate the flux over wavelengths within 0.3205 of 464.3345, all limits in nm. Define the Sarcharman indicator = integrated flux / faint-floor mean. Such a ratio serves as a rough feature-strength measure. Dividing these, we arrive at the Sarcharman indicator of 0.71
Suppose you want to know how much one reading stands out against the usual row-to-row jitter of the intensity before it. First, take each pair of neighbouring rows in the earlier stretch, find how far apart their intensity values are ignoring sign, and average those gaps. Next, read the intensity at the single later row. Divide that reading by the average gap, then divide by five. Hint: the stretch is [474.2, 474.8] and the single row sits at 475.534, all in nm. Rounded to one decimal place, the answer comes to 4.3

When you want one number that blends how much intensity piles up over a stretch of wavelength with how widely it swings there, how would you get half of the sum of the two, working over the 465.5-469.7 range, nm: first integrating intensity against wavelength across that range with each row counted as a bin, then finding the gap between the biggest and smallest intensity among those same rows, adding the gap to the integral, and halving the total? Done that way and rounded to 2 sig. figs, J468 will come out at 1.7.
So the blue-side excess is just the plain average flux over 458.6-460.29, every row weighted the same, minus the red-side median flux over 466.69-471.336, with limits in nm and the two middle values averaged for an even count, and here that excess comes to -0.04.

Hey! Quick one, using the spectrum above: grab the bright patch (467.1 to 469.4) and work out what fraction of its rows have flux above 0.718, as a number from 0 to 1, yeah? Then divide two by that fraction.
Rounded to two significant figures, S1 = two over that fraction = 2.8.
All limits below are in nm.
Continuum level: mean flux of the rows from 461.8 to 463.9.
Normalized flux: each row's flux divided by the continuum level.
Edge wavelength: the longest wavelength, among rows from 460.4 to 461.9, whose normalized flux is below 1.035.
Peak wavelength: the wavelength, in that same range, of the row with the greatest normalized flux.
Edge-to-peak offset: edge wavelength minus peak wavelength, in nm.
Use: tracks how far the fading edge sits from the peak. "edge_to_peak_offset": 0.64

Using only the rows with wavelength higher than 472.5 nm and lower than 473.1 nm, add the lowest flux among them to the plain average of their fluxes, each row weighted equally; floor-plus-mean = 1.30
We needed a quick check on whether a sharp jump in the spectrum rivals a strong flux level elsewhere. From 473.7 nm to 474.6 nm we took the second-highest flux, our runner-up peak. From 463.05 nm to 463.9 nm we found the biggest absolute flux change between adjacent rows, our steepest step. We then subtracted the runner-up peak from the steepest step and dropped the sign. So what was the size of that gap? 0.548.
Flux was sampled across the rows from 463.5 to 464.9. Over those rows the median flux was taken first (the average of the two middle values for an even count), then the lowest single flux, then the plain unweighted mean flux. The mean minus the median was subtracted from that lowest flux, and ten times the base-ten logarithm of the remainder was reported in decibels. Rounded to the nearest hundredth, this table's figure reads -1.90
